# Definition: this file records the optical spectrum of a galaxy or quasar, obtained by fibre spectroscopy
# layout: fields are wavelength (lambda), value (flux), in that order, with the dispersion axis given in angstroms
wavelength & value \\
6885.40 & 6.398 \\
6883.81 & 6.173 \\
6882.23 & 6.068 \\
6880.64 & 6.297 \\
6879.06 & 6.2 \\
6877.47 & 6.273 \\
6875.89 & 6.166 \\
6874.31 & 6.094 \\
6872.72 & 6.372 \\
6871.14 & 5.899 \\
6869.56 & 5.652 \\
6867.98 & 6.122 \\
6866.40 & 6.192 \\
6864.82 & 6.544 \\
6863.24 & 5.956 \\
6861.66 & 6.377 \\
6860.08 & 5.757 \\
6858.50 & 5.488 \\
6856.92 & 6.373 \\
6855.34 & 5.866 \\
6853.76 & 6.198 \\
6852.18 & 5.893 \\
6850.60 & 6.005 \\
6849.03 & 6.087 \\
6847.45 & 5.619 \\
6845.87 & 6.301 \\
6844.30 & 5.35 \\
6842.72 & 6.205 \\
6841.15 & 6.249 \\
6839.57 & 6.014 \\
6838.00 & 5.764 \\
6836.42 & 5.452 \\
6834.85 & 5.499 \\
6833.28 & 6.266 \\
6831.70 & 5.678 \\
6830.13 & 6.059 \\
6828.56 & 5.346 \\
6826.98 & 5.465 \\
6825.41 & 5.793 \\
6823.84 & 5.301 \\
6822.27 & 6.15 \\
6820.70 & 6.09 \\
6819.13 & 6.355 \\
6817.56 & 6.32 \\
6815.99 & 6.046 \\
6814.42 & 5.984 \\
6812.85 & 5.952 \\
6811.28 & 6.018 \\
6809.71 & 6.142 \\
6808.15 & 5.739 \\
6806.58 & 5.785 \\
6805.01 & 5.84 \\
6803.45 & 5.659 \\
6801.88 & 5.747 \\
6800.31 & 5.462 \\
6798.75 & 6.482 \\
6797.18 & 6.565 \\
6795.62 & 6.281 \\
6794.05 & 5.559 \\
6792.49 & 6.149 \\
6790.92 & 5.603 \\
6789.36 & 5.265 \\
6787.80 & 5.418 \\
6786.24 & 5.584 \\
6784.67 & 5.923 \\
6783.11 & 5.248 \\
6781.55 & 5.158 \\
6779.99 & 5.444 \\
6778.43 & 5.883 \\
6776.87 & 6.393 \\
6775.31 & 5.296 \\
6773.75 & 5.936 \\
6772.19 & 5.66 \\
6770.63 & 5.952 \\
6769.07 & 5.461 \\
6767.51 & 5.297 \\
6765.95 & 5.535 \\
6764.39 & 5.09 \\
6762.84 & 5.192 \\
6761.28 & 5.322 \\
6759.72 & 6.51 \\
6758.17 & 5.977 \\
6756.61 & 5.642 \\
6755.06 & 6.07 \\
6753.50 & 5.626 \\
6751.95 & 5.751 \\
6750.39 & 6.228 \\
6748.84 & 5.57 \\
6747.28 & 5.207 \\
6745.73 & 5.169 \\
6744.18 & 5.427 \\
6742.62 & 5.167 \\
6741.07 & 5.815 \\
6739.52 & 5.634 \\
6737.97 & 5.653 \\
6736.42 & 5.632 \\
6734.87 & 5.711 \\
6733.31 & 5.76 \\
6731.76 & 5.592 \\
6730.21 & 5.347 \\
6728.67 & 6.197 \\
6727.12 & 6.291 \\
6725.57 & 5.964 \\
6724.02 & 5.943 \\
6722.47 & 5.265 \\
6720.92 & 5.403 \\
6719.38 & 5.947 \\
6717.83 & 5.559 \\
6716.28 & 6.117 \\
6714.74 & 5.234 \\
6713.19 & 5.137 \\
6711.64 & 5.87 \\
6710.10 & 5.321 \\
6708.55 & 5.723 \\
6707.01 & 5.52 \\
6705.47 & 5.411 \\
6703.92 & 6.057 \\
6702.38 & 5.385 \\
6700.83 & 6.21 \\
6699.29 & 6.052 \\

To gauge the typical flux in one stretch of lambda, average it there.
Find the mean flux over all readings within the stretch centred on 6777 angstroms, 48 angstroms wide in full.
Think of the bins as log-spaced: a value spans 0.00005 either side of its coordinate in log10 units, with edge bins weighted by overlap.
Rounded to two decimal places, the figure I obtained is 5.71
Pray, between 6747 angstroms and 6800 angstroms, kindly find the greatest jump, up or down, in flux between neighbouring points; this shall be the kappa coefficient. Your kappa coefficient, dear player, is 1.19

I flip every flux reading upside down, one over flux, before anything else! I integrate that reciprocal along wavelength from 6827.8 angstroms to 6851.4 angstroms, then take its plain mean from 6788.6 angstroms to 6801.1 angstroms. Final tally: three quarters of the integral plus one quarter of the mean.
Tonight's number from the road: 3.1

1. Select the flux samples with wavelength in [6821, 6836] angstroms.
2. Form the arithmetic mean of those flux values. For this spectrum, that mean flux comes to 5.73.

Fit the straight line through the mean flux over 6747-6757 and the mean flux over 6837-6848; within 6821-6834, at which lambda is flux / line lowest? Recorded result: 6823.84 angstroms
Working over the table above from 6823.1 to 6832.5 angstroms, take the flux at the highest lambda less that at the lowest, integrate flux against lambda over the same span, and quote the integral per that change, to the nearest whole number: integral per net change 140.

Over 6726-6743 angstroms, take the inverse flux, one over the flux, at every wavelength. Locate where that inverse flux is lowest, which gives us 6727.12 angstroms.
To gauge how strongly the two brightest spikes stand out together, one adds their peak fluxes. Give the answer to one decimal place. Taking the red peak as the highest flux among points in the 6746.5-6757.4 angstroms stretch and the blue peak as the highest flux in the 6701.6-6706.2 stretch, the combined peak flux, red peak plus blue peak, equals 12.3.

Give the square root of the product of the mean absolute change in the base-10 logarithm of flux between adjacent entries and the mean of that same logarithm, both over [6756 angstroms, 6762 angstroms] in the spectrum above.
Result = 0.196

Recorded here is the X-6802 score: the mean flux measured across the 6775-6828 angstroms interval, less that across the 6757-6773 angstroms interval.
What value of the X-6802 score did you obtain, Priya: 0.23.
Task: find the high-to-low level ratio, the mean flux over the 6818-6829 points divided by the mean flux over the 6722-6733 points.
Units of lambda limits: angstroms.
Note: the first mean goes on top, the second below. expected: 1.00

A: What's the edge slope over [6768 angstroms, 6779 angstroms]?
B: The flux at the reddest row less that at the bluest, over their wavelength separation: 0.05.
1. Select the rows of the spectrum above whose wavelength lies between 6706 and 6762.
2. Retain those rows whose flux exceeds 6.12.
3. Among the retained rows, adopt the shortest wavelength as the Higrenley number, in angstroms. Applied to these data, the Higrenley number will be 6727.12 angstroms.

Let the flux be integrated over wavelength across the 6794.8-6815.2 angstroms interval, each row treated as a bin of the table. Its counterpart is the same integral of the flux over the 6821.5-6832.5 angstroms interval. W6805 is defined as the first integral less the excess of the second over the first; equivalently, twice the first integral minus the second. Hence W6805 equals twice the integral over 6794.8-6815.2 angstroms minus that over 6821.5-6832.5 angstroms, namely 181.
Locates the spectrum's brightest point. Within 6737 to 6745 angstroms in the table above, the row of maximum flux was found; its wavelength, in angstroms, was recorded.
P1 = 6741.07 angstroms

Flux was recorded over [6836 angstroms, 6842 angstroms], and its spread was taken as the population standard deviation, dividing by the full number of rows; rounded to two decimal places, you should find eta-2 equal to 0.30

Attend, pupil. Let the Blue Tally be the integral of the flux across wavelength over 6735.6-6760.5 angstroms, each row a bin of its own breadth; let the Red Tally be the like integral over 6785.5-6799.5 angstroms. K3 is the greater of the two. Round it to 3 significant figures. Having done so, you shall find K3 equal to 142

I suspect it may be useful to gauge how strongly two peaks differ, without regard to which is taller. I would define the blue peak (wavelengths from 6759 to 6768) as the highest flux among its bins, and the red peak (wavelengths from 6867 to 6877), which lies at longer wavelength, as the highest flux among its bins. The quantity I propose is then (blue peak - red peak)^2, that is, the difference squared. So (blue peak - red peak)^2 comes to 0.019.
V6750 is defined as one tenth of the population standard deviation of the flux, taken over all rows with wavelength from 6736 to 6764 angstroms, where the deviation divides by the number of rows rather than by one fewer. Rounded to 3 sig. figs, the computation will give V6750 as 0.0367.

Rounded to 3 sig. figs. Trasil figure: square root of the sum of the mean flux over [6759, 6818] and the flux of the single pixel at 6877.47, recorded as 3.47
